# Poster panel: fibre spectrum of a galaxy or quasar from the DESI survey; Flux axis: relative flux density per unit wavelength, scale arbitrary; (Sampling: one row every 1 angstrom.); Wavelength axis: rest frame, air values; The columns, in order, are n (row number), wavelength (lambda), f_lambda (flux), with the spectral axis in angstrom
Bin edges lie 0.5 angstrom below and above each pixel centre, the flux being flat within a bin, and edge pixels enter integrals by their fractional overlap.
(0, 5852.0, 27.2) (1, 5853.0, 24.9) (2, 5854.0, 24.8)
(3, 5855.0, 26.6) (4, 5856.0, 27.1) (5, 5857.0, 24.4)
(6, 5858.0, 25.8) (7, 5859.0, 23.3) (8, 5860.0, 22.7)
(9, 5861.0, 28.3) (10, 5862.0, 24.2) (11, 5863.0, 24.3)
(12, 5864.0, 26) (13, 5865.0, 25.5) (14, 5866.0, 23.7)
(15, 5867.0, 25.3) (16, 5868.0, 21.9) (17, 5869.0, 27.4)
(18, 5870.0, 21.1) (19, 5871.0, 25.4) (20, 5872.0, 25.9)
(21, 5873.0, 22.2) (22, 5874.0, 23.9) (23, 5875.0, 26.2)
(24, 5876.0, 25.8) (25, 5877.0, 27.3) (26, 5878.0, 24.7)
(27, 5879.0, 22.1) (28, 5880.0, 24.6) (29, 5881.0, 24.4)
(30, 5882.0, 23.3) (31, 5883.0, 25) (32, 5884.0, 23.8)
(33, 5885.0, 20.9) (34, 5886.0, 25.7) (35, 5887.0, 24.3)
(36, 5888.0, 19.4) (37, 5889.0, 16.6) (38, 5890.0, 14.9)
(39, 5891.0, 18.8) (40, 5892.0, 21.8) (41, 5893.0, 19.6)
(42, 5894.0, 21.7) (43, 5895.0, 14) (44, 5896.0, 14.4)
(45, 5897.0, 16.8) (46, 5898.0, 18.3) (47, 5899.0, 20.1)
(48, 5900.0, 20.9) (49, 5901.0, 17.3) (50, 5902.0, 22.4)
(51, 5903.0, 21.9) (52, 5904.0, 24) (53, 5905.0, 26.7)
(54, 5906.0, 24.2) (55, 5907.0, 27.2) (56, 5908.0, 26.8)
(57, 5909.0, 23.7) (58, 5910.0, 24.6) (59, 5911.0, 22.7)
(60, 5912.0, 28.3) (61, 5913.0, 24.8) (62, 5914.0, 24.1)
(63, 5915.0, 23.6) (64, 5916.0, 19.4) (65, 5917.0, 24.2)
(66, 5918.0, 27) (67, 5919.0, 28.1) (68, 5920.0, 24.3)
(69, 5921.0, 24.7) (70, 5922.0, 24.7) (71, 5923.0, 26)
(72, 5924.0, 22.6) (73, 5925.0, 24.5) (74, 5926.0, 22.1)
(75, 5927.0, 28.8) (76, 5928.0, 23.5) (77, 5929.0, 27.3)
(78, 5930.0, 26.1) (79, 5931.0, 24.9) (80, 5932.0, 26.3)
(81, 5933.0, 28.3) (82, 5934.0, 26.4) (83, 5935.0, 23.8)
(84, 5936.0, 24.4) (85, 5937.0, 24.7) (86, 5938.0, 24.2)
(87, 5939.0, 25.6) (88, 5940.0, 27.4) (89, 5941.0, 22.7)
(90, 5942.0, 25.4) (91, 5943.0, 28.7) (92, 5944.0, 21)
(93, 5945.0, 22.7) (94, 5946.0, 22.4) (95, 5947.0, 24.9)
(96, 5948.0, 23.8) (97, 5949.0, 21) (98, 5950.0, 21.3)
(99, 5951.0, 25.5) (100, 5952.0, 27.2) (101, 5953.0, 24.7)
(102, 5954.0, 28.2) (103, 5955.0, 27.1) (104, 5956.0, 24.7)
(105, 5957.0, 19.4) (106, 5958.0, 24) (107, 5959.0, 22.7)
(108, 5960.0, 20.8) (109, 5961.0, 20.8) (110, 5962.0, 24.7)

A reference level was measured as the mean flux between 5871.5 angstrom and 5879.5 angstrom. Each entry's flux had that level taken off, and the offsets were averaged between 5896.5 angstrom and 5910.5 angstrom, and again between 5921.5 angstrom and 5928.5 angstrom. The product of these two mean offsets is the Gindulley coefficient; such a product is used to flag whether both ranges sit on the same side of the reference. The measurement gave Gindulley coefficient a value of 0.4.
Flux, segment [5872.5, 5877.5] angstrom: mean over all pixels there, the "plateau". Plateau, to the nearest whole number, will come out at 25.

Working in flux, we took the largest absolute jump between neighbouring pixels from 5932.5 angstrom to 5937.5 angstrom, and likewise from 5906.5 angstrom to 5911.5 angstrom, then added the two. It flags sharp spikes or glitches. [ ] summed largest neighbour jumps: 5.7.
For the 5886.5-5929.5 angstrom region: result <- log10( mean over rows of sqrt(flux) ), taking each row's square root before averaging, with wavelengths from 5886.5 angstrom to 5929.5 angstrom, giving 0.675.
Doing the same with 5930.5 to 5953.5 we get 0.696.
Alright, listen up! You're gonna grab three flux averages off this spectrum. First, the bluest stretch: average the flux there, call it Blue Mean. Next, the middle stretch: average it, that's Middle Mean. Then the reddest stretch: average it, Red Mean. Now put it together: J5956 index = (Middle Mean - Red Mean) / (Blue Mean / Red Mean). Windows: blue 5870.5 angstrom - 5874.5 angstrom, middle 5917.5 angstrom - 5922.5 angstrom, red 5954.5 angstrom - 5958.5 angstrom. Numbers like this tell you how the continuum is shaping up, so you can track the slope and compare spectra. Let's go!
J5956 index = 2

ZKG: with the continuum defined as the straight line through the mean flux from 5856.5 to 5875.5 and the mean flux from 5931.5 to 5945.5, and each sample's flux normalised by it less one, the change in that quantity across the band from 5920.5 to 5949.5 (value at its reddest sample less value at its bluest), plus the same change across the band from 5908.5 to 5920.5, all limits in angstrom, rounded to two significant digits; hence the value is -0.13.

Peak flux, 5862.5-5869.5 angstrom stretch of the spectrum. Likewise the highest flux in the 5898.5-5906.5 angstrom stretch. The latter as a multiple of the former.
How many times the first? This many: 0.97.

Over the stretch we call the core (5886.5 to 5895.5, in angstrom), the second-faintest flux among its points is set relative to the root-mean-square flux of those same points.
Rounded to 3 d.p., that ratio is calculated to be 0.773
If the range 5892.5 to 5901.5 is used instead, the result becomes 0.787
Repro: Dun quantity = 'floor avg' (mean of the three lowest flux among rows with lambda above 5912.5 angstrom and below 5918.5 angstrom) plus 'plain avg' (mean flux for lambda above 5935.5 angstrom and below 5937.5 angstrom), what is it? 46.9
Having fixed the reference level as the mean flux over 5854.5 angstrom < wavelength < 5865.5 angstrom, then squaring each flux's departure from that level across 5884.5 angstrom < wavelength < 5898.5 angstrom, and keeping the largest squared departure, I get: 127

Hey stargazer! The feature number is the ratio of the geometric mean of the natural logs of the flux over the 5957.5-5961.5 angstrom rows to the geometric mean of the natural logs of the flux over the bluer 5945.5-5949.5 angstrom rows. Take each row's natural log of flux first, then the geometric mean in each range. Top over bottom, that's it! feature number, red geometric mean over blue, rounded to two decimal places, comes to 0.99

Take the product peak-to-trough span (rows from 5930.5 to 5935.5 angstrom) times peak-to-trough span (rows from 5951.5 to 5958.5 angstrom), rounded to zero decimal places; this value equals 40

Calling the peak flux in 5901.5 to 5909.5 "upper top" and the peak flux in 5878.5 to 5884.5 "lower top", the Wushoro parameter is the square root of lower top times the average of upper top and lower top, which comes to 25.5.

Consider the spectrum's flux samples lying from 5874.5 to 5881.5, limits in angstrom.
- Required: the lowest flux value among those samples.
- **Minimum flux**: 22.1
